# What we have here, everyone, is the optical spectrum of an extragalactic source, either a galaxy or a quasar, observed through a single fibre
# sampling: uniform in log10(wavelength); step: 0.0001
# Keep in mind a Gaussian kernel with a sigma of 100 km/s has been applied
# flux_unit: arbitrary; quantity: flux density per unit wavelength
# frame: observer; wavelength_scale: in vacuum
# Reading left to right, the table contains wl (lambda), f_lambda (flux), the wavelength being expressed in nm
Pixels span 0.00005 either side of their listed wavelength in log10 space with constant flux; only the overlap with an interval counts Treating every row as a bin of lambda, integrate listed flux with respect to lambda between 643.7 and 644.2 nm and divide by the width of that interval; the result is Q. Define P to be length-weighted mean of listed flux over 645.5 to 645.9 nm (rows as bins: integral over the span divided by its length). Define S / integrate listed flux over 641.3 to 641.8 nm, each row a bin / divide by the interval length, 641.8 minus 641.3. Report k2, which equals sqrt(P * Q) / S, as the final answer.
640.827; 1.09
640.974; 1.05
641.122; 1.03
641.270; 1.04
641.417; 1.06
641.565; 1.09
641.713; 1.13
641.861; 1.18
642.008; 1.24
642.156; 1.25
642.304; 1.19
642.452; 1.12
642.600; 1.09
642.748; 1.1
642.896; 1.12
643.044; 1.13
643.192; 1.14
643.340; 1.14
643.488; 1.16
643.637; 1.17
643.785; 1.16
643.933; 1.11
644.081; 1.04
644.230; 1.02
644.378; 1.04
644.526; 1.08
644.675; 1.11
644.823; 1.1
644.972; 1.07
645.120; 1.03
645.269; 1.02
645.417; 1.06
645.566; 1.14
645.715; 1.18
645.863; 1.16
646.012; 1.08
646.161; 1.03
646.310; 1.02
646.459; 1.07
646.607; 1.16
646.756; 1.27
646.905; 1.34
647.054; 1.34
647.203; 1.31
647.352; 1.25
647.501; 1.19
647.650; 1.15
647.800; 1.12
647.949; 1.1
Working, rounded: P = 1.16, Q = 1.10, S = 1.09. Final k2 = 1.04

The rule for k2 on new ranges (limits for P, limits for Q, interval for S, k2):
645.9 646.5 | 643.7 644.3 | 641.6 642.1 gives 0.91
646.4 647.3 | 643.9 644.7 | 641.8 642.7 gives 0.98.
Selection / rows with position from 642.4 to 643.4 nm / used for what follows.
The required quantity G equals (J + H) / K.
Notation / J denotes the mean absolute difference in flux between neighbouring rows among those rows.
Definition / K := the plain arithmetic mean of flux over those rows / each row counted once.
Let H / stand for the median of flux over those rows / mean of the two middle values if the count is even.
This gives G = 1.01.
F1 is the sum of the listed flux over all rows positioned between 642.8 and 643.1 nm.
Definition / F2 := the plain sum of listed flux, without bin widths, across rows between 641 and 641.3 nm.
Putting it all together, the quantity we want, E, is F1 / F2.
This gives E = 1.09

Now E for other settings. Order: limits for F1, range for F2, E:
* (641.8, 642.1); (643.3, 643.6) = 1.05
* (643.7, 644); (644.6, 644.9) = 1.03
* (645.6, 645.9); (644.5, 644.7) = 1.07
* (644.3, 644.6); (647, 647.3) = 0.80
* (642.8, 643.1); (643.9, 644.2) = 1.05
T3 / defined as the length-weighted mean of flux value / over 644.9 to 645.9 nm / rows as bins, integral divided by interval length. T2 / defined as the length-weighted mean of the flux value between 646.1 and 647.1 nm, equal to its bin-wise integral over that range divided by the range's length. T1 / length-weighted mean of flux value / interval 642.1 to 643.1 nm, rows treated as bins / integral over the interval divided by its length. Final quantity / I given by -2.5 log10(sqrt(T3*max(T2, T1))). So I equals -0.135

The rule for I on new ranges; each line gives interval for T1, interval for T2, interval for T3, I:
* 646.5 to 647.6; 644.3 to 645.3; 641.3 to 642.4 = -0.204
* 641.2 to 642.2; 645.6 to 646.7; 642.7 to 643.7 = -0.141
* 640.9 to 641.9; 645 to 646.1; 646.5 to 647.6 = -0.173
